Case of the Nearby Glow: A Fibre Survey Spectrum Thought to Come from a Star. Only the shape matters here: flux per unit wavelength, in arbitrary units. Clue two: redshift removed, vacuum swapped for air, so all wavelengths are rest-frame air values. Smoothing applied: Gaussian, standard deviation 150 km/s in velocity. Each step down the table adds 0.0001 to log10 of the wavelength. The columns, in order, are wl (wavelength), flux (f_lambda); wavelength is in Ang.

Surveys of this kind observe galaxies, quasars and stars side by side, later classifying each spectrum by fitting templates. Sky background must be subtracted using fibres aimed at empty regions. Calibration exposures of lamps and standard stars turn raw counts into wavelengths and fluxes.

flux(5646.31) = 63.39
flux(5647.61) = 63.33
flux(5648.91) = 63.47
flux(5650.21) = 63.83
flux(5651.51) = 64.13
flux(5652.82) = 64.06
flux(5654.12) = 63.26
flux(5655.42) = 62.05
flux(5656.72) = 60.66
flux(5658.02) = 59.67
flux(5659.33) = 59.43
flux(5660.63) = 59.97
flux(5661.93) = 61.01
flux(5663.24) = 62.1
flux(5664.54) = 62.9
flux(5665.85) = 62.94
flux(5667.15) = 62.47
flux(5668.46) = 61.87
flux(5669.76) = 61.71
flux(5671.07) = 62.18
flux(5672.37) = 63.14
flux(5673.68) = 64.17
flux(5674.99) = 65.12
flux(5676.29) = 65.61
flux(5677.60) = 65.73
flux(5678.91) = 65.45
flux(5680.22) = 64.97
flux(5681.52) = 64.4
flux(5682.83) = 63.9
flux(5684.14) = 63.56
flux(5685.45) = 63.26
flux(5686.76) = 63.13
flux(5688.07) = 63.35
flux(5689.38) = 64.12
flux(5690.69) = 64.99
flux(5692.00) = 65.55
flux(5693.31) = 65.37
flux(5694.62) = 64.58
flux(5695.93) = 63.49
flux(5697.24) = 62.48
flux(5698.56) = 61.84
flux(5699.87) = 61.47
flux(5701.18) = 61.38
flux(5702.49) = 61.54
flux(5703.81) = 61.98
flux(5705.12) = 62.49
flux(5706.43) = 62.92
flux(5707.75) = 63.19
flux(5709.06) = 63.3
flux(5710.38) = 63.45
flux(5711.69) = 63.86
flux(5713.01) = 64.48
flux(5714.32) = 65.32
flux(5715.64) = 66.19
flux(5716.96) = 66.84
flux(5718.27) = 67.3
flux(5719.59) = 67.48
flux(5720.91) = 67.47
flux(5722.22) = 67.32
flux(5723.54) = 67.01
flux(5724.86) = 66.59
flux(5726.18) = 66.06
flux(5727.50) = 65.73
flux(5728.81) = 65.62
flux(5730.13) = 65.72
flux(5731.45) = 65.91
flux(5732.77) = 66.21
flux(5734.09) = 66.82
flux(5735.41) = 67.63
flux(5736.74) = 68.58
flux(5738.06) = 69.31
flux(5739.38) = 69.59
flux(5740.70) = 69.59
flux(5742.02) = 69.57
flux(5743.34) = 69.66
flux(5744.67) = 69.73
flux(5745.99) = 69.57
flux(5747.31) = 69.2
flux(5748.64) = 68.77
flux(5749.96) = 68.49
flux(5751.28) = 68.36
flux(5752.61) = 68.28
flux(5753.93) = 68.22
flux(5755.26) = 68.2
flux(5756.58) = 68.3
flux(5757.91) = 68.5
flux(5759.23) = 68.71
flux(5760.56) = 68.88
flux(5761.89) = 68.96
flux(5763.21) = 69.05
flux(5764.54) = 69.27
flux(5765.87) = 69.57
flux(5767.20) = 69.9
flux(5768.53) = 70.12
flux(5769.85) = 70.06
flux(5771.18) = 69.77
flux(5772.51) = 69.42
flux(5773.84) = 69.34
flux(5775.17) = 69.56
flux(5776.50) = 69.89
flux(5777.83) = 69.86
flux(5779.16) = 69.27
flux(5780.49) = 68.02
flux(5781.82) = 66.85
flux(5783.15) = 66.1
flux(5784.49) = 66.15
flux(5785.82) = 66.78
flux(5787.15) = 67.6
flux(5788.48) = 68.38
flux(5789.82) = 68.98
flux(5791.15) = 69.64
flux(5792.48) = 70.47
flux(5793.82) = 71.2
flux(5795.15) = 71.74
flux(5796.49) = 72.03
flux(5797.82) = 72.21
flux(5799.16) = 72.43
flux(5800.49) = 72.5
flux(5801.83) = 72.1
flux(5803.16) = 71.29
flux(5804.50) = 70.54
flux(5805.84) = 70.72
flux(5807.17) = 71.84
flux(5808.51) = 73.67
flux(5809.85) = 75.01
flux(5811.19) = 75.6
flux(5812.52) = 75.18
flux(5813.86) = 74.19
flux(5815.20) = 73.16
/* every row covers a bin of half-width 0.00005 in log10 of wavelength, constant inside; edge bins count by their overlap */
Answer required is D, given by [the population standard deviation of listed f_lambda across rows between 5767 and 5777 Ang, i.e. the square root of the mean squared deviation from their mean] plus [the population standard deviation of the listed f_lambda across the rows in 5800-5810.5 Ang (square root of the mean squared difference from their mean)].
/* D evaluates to 1.7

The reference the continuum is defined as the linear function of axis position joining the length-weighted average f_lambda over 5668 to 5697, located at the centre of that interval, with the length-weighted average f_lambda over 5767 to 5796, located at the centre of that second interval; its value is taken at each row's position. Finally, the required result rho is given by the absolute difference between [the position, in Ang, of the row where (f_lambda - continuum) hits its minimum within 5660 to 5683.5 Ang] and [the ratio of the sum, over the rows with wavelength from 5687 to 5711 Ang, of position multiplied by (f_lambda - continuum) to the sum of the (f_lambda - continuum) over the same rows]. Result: 42.5 Ang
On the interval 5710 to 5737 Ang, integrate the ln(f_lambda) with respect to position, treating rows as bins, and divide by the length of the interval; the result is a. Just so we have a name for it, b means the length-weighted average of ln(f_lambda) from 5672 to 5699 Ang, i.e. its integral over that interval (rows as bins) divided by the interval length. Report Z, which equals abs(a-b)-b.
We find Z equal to -4.13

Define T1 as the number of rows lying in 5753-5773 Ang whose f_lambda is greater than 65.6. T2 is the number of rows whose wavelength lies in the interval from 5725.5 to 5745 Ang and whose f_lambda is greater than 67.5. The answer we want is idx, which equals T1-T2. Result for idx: 7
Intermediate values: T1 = 15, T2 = 8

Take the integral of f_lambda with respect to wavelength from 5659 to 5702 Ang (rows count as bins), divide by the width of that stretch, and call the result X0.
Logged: 63.3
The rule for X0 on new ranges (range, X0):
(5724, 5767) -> 68.2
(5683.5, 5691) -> 63.7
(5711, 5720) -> 65.9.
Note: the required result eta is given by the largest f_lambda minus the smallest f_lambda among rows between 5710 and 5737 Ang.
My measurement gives 5.1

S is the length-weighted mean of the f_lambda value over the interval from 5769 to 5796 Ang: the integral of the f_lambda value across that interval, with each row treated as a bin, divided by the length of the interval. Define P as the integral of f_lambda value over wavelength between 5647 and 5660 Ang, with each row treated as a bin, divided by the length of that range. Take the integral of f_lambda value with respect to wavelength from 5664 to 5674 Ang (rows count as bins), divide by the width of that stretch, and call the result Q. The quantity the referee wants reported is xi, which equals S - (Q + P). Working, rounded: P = 62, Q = 62.6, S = 69.0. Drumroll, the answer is -56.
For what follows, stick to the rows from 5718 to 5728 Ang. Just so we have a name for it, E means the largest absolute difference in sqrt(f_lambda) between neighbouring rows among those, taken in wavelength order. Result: 0.033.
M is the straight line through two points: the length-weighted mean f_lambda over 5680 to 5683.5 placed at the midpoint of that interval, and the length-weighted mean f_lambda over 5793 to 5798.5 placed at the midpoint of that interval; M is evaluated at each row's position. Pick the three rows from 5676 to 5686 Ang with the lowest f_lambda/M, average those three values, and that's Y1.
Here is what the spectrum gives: 0.98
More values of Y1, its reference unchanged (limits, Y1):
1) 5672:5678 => 1.00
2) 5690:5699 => 0.96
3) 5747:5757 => 0.99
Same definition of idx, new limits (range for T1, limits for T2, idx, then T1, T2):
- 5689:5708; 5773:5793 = -11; 0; 11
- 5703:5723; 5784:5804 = -7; 6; 13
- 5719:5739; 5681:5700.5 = 15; 15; 0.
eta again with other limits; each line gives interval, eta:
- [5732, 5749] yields 3.5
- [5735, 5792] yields 4.0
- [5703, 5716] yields 4.2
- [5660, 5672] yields 3.0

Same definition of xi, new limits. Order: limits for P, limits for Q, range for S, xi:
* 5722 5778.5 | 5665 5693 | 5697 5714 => -70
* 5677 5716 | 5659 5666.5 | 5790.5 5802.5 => -54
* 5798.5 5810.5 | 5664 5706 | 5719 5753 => -68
